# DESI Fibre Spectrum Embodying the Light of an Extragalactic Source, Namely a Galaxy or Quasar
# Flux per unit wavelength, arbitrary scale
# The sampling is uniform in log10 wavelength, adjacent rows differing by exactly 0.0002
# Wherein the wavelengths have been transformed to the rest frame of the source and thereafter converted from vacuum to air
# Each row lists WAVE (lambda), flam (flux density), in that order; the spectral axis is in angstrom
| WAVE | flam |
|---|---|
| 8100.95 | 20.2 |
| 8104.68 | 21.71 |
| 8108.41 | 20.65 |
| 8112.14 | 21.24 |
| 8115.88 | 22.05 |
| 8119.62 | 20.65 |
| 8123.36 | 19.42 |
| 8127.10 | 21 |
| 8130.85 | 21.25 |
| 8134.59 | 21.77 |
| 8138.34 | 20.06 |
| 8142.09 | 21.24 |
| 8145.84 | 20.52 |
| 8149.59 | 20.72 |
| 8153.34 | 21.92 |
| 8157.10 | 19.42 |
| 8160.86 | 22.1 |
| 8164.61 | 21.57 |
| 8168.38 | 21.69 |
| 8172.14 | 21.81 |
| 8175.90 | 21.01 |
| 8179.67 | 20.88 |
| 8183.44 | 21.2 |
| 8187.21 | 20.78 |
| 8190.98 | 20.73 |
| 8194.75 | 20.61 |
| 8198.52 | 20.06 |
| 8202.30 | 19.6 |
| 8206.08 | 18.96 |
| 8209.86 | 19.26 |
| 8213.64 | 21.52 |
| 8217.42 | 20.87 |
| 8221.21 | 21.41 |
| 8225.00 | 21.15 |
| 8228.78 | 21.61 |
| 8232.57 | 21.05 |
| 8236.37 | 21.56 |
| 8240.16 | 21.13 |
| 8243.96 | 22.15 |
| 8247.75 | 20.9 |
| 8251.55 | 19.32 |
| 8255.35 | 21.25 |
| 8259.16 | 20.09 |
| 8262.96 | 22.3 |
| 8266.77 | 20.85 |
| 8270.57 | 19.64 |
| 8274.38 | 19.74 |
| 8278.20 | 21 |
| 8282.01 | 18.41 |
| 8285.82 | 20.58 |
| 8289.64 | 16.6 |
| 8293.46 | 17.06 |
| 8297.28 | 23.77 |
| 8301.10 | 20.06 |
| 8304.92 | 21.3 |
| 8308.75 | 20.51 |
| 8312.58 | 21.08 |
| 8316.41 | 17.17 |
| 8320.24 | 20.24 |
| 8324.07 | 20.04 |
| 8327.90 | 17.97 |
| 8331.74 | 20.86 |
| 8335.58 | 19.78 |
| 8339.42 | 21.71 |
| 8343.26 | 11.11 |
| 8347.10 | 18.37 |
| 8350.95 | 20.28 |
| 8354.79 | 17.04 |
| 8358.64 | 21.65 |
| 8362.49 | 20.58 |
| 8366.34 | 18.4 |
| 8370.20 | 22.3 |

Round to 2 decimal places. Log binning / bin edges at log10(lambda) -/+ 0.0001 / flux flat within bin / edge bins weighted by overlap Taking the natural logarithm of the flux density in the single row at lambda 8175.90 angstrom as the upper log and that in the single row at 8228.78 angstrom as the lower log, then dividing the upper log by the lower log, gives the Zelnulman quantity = 0.99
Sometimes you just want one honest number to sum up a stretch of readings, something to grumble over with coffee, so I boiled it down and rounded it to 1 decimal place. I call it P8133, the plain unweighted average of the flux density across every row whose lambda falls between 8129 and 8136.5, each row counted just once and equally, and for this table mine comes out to 21.5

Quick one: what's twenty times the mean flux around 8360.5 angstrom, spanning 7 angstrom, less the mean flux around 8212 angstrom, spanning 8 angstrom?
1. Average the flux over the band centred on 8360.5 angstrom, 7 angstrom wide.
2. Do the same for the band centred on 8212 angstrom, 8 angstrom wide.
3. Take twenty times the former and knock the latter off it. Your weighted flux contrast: 402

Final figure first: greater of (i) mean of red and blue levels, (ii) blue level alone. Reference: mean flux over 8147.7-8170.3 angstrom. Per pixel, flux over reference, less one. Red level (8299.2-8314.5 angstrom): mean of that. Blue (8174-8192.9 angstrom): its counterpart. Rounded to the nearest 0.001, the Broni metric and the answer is -0.015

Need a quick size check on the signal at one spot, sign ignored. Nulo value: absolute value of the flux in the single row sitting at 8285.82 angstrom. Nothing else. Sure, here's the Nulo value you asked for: 20.6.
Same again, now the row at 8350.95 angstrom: 20.3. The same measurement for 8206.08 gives 19.0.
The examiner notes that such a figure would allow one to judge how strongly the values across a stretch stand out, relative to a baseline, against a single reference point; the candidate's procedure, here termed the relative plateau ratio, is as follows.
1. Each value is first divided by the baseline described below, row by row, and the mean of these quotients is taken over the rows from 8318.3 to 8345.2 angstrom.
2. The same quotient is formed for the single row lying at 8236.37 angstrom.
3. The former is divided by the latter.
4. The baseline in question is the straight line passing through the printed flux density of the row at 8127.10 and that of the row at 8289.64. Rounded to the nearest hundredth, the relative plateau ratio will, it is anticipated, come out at 1.02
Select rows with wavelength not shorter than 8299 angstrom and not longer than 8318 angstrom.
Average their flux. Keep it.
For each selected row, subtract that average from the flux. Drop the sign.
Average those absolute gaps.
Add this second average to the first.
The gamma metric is 21.2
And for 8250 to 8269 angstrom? 21.6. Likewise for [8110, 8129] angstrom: 21.5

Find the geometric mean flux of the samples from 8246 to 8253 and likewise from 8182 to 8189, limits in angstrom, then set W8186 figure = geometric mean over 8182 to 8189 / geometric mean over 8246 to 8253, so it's 1.04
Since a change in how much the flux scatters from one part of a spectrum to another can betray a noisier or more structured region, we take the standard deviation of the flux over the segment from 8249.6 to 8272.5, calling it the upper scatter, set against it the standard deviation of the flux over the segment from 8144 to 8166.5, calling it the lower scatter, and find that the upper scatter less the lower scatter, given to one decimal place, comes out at 0.1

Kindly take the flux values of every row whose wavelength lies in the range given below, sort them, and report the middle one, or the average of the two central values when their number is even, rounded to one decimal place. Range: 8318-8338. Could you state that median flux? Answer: 20.0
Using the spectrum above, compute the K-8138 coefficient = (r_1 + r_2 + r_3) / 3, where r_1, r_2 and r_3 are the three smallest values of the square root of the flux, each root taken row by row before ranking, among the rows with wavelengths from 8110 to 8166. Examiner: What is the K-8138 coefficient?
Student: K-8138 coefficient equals 4.43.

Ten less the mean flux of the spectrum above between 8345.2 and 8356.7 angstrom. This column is -8.6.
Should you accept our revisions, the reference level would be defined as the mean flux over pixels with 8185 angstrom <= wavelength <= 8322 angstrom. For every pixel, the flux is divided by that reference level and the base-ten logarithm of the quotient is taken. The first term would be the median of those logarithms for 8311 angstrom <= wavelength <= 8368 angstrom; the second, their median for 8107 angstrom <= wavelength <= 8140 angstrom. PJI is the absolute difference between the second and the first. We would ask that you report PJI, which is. 0.020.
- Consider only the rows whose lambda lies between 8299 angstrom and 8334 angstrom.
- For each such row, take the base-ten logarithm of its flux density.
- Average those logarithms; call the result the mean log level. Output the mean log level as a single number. 1.30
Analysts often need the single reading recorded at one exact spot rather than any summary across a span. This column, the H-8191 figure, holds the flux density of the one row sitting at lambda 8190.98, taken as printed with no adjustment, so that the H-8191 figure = 20.73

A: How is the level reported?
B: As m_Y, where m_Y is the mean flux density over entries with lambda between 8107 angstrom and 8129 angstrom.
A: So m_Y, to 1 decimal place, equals 20.8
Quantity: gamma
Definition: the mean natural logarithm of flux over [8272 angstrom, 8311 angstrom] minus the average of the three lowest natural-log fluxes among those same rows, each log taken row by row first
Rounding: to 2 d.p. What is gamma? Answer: 0.13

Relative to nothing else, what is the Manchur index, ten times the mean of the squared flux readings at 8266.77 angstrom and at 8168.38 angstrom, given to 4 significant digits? 4526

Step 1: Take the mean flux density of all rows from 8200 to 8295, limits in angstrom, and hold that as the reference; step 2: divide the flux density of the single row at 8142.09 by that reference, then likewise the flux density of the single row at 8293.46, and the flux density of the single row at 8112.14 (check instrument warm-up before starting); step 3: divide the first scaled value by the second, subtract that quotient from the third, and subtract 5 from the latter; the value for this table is -5.20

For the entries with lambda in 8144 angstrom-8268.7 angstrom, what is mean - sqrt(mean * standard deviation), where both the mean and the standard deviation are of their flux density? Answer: 17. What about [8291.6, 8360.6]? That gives 12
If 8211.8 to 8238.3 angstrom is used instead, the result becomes 19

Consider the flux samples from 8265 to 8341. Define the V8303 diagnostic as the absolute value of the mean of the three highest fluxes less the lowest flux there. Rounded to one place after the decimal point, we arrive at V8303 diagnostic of 5.7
